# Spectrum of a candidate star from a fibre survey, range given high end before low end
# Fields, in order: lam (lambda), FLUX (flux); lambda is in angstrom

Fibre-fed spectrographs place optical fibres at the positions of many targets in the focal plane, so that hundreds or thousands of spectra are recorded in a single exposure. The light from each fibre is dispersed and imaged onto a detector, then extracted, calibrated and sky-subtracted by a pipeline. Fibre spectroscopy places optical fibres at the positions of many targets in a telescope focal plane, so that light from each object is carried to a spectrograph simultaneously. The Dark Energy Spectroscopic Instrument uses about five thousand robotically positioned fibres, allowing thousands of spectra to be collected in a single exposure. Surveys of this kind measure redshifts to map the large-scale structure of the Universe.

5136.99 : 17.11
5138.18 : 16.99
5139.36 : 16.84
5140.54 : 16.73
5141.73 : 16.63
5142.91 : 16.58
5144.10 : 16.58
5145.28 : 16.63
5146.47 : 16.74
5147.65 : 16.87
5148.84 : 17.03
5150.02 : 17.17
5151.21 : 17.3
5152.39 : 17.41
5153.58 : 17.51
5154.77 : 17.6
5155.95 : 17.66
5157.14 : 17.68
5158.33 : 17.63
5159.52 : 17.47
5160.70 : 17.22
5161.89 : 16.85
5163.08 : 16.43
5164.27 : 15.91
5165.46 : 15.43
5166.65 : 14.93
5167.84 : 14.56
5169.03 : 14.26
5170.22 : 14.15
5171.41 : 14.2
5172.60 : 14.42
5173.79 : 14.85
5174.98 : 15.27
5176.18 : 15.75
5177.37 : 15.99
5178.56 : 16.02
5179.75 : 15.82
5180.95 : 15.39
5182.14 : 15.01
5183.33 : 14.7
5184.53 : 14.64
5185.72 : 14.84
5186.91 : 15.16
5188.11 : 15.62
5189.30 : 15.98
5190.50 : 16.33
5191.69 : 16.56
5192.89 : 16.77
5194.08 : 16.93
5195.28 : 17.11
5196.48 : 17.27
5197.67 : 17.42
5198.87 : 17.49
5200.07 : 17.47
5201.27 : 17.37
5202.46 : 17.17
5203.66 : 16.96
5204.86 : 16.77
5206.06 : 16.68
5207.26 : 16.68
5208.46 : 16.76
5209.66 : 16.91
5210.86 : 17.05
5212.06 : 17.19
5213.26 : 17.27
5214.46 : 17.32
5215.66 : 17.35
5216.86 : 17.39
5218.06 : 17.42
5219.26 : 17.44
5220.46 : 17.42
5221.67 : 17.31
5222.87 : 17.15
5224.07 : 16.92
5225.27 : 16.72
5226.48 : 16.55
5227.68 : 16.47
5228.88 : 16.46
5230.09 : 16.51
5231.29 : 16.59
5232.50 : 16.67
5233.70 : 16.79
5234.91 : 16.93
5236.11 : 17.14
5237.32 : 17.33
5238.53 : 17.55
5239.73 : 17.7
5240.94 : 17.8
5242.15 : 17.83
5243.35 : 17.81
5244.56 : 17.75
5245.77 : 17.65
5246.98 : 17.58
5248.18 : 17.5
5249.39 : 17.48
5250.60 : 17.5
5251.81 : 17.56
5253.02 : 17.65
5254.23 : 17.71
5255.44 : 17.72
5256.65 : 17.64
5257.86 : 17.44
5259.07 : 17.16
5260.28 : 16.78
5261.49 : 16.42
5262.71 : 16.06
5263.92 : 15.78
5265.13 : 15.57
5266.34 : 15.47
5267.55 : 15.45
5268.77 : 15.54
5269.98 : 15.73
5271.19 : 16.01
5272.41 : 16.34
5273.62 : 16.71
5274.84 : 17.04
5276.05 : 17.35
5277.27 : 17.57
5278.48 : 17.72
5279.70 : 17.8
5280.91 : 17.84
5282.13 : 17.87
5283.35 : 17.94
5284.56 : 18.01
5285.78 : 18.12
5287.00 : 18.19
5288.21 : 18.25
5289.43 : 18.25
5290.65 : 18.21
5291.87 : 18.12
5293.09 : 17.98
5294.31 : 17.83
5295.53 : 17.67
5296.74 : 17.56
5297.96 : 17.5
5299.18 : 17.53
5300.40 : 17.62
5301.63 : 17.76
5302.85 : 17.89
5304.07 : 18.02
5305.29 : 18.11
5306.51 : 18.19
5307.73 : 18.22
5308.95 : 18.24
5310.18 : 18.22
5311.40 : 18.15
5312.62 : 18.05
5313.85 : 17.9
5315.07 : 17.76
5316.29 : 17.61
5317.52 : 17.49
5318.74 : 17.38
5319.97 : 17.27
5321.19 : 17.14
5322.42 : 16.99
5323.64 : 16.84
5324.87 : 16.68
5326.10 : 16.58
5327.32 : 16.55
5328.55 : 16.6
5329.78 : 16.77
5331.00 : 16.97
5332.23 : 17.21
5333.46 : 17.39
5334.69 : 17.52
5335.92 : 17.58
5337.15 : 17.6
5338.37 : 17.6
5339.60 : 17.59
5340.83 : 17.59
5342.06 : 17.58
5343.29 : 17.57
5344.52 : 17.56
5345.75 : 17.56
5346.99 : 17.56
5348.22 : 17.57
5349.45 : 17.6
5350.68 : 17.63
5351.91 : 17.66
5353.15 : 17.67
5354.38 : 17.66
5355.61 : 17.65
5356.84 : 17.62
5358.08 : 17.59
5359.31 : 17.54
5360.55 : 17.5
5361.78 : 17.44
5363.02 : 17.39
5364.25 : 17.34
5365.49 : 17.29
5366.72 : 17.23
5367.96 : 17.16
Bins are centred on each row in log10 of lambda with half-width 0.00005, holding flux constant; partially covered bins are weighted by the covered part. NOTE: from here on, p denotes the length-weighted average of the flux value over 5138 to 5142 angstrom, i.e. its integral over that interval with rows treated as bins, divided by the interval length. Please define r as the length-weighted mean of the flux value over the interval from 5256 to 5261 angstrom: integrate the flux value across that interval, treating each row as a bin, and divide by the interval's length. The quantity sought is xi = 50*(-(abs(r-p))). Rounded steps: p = 16.8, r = 17.3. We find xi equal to -23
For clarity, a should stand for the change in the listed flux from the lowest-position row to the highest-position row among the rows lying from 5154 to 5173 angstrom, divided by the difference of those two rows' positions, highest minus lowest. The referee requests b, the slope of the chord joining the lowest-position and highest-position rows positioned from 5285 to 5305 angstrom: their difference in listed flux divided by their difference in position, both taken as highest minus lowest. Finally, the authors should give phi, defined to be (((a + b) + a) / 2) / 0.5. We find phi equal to -0.36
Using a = -0.18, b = -0.01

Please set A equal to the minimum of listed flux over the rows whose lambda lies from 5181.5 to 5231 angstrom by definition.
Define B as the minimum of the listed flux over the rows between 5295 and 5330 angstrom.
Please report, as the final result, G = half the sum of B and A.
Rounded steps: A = 14.64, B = 16.55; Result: 15.6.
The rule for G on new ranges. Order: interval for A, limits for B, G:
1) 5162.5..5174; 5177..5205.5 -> 14.4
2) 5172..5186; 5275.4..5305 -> 15.9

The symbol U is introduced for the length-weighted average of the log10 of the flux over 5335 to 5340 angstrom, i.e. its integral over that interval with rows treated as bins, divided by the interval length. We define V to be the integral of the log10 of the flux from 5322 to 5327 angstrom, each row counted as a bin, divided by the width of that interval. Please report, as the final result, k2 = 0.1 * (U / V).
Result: 0.102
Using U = 1.25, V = 1.23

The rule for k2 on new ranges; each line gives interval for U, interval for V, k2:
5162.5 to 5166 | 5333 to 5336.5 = 0.097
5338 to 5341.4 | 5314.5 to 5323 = 0.100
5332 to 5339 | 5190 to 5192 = 0.102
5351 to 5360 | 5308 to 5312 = 0.099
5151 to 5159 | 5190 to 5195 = 0.102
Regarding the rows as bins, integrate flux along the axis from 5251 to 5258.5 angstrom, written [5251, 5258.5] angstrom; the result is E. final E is 132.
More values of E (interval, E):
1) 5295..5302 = 123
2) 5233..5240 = 121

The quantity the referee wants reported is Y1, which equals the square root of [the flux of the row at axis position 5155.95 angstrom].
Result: 4.2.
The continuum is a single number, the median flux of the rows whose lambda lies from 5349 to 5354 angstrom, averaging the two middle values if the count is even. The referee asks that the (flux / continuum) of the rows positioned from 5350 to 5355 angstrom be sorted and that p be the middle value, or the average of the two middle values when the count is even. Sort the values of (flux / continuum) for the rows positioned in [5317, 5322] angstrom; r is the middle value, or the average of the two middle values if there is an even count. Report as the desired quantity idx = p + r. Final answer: 1.98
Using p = 1.00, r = 0.982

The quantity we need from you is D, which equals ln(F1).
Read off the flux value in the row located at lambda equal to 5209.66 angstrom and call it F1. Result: 2.83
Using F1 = 16.91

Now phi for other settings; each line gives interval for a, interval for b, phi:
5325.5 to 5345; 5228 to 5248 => 0.17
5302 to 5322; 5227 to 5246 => -0.02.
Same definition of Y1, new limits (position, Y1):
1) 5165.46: 3.9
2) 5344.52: 4.2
